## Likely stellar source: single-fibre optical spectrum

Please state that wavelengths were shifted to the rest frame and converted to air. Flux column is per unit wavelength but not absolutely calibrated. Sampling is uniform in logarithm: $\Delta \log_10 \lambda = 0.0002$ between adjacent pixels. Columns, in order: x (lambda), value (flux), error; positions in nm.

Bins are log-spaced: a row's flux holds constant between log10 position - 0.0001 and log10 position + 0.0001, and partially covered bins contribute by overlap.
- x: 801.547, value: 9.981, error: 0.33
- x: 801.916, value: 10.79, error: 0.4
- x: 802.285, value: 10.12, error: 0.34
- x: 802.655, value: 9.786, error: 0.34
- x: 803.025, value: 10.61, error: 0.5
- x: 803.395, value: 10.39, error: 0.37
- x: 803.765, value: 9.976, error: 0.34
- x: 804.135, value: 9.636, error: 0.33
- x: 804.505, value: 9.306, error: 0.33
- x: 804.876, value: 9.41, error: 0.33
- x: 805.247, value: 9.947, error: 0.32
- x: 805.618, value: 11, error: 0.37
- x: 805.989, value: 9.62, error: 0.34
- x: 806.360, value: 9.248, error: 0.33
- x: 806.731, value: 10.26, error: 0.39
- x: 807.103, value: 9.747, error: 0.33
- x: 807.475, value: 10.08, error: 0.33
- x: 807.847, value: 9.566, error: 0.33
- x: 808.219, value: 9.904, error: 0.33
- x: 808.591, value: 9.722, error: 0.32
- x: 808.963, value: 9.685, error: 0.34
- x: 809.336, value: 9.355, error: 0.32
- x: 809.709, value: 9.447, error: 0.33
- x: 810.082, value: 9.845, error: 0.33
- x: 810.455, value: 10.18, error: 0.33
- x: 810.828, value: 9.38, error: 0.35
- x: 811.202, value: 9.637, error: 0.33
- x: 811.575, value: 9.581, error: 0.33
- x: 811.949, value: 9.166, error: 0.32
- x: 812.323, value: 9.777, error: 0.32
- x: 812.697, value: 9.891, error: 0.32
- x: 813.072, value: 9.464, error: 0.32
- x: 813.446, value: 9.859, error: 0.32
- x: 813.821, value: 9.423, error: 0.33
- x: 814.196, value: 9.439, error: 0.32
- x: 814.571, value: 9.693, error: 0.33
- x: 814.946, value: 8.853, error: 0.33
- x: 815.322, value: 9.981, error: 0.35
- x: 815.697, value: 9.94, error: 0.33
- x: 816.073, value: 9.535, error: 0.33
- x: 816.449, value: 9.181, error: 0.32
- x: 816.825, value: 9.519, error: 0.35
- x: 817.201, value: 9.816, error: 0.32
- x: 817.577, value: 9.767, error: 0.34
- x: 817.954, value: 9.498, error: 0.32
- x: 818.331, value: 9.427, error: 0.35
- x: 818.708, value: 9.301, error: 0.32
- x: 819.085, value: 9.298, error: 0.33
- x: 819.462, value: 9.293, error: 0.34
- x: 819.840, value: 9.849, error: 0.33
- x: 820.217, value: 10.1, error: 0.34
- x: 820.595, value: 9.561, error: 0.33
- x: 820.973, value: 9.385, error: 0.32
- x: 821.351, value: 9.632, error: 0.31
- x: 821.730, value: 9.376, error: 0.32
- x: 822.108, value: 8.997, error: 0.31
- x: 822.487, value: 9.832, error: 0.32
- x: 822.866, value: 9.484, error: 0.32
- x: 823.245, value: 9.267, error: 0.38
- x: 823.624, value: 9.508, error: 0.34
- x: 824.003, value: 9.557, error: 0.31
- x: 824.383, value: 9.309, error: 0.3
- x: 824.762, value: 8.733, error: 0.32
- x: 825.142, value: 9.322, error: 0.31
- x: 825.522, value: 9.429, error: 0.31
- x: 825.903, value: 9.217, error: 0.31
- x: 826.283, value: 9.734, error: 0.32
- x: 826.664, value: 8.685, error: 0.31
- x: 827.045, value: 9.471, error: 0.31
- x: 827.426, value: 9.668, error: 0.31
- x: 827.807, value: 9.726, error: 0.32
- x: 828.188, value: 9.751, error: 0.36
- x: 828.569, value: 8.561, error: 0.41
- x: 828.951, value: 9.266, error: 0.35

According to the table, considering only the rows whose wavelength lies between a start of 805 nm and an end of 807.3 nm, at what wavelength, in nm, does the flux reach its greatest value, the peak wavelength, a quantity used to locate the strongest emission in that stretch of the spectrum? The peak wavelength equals 805.618 nm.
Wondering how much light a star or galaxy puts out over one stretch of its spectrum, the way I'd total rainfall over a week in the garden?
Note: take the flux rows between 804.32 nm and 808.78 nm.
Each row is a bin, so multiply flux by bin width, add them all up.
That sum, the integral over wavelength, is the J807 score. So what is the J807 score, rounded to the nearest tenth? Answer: 43.8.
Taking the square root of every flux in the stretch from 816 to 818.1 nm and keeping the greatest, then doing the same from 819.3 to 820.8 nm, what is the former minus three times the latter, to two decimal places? -6.40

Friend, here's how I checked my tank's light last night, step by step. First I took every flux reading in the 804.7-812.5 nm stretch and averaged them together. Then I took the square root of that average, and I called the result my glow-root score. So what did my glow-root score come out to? 3.12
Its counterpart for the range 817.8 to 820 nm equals 3.07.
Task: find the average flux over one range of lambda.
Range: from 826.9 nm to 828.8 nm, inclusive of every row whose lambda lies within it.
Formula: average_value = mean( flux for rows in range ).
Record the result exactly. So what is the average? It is 9.4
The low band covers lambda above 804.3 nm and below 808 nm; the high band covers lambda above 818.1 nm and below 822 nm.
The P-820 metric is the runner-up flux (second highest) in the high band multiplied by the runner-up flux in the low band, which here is 101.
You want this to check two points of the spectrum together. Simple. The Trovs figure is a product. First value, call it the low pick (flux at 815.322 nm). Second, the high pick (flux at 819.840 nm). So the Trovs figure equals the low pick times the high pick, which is 98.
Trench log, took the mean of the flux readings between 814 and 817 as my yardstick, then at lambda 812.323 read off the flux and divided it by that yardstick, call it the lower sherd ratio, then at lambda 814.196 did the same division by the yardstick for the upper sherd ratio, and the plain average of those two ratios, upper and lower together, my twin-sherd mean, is 1.01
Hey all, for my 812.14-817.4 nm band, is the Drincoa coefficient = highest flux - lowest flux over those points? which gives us 1.1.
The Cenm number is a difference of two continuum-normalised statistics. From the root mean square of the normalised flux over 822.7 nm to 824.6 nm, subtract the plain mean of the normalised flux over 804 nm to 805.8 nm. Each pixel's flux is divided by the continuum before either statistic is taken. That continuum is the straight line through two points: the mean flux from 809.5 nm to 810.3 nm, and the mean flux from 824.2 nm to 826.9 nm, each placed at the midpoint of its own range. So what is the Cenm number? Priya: 0.011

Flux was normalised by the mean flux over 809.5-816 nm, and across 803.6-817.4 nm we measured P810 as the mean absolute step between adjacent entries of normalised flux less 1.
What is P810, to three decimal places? 0.044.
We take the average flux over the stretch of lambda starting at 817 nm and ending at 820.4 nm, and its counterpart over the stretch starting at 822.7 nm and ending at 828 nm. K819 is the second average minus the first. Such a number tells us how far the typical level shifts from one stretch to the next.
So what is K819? -0.23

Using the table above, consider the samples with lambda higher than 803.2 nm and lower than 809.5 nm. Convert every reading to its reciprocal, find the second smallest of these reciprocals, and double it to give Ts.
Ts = 0.192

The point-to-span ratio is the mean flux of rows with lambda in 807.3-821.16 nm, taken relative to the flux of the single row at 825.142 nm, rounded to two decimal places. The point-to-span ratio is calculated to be 1.03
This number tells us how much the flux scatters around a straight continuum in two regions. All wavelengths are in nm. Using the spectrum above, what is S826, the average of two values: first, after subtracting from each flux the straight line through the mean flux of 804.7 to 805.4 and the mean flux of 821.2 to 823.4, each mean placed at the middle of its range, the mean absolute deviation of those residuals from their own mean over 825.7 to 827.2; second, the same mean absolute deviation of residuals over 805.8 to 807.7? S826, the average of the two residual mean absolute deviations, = 0.32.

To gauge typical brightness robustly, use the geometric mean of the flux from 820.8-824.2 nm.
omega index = 9.45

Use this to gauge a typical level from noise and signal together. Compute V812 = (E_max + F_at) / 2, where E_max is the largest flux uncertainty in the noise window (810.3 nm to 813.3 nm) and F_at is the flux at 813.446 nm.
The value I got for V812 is 5.10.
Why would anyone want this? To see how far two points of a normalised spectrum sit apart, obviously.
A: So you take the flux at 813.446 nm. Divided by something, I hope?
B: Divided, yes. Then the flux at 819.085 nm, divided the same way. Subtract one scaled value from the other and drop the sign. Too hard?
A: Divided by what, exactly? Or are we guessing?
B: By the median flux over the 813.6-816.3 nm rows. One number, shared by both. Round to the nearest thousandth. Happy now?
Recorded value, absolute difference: 0.059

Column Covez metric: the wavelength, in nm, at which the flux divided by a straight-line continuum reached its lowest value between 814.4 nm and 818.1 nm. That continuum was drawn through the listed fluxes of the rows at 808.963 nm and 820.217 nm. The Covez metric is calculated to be 814.946 nm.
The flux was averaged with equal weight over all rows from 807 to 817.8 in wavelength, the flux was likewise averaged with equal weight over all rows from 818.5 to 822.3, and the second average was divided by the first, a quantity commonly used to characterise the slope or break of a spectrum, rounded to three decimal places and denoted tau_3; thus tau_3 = 0.984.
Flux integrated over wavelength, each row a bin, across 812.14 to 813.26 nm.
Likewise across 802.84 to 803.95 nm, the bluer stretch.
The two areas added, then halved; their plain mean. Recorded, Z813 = 11.2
